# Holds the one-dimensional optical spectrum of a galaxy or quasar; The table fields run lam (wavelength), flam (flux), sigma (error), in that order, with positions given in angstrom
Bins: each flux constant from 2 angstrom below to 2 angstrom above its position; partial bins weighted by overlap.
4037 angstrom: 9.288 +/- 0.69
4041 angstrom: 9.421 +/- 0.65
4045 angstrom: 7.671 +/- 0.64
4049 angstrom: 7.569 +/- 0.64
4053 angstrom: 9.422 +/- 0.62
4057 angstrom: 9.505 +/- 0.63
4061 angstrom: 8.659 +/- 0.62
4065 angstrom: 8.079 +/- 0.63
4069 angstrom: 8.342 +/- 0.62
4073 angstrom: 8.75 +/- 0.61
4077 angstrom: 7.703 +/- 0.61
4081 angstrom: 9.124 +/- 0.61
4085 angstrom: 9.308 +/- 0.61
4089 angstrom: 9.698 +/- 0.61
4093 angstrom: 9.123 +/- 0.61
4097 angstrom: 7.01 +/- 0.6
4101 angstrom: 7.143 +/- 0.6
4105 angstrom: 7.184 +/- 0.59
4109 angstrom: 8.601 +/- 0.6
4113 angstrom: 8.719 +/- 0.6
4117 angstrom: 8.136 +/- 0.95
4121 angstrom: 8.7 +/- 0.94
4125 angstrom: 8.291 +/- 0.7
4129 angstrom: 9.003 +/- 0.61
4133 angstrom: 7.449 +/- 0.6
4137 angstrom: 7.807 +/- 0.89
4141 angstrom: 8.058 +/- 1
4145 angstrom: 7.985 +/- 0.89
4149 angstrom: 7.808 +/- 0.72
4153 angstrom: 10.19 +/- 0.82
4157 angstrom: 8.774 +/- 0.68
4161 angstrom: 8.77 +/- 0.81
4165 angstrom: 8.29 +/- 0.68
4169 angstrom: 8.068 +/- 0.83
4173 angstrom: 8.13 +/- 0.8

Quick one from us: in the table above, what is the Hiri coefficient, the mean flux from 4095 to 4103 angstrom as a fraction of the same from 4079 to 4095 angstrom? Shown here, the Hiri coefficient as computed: 0.76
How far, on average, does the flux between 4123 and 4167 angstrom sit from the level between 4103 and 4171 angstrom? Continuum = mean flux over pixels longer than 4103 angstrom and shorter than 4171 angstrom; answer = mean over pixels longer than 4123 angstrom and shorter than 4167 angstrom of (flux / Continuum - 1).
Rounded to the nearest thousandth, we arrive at 0.007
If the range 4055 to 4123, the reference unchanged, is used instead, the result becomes 0.014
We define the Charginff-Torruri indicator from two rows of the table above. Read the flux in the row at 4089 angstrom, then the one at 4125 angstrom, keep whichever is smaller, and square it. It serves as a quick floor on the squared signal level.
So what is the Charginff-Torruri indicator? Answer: 69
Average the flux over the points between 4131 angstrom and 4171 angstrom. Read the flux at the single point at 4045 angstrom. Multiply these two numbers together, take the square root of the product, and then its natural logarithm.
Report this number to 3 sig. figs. 2.08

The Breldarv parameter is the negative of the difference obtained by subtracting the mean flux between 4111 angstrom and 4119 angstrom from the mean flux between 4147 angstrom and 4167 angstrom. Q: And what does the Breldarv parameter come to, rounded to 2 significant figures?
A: -0.34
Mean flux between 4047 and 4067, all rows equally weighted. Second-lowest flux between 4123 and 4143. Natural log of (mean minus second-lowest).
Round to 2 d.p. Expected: -0.17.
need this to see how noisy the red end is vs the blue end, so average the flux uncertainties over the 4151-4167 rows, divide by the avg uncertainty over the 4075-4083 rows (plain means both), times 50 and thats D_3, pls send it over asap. 61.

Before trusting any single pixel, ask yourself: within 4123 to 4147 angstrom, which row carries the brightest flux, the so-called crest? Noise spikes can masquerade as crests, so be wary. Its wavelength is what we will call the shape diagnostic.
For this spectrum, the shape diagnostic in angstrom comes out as 4129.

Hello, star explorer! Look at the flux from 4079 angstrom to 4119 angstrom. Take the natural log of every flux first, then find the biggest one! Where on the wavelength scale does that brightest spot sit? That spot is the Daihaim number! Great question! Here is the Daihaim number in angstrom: 4089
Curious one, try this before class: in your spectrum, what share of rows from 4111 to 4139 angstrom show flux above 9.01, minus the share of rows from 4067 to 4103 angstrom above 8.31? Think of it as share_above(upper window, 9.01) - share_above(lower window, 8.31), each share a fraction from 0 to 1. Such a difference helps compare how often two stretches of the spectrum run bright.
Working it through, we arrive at -0.67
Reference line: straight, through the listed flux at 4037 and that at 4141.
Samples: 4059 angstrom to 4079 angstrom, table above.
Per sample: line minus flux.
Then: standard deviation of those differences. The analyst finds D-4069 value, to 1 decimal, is 0.4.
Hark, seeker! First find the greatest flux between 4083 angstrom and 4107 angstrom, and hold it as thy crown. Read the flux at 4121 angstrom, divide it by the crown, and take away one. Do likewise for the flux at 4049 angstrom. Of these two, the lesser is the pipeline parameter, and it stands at -0.22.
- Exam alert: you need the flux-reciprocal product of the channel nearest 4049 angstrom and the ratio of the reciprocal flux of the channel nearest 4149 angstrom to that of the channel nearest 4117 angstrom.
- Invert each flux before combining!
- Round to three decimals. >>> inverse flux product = 0.138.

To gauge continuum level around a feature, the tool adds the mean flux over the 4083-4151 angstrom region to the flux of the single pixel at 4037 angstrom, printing 17.5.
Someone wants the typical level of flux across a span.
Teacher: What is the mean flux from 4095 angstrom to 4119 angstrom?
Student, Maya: 7.8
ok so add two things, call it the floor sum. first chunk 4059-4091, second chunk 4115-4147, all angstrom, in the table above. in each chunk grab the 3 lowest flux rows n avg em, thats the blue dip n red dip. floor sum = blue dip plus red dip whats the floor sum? 15.79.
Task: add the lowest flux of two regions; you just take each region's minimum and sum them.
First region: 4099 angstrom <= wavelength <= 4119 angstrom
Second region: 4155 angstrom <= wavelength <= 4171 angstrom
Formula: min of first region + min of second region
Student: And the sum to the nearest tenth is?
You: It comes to 15.2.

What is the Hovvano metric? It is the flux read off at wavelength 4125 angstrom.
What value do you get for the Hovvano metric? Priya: 8.291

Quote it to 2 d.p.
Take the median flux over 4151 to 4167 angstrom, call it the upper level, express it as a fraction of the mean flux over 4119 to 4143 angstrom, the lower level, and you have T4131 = 1.07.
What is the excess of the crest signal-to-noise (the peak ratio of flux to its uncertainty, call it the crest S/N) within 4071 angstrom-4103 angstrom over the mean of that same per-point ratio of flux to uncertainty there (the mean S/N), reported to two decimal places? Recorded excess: 1.94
